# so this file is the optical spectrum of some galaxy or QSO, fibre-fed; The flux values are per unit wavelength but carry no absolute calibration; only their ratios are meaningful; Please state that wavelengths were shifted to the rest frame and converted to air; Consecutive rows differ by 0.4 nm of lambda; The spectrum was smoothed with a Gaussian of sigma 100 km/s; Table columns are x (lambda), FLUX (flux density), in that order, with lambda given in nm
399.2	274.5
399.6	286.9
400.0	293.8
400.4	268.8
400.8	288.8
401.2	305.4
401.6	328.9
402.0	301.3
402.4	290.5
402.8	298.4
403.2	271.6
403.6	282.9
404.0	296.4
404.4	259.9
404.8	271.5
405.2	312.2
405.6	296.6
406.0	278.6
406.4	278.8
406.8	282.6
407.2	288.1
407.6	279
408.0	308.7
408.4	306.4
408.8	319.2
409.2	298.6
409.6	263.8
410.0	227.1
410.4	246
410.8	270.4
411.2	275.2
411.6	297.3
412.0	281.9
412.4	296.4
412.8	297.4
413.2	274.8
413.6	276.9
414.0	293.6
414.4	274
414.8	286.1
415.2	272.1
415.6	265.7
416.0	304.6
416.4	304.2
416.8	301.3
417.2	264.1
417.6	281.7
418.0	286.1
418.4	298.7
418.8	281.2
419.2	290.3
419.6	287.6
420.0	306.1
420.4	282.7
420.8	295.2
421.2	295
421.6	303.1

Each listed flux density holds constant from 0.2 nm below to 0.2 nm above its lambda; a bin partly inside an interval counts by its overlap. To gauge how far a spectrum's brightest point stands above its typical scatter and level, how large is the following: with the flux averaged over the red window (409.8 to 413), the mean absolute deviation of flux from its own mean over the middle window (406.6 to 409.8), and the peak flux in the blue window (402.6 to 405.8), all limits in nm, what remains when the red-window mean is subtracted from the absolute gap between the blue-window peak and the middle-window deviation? 23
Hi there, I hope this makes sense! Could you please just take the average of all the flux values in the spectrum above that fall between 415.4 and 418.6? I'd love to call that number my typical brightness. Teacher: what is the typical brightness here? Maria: 288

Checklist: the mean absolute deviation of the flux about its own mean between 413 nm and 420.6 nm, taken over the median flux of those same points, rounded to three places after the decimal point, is 0.037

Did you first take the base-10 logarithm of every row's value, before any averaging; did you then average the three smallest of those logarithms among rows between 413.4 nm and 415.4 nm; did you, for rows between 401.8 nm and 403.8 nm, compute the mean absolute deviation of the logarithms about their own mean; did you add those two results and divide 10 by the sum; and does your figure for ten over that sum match 4.078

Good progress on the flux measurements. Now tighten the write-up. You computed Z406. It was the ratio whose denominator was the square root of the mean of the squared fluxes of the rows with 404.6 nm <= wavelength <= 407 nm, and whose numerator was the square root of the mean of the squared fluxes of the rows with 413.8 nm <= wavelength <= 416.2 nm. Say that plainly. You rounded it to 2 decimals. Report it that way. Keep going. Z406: 0.99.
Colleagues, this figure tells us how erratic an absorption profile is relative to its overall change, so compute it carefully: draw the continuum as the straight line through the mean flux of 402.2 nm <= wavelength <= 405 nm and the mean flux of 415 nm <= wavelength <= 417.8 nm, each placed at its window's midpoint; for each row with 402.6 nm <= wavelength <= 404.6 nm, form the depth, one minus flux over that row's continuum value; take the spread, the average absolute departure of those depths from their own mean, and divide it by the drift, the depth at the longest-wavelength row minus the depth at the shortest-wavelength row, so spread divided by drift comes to 0.33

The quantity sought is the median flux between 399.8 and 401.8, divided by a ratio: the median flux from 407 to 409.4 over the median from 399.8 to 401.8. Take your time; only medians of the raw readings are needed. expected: 285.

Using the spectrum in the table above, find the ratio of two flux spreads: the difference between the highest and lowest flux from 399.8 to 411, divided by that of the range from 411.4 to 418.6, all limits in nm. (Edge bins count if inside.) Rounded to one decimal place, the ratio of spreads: 2.5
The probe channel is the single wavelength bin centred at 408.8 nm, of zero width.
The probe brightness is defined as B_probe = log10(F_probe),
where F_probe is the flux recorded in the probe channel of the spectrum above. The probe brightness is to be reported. 2.50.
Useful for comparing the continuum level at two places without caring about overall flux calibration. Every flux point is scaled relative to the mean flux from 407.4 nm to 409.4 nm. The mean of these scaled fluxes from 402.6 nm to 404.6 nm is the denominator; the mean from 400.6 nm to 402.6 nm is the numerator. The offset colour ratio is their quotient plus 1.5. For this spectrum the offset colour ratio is 2.58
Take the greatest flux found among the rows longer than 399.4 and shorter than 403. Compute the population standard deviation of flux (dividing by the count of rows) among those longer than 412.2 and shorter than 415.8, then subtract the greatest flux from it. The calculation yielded -318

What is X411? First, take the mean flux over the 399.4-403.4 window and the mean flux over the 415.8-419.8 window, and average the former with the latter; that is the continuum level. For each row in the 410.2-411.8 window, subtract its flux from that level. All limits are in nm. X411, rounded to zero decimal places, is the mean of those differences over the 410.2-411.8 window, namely 19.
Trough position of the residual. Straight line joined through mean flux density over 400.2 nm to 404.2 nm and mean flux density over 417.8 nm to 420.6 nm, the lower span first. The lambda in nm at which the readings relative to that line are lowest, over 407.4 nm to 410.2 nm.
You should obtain 410.0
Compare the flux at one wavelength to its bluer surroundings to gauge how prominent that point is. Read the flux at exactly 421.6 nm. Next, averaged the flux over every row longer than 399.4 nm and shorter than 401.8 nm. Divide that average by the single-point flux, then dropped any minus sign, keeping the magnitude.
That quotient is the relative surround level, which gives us 0.97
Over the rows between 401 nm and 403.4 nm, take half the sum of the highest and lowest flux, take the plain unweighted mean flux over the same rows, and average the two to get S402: 300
